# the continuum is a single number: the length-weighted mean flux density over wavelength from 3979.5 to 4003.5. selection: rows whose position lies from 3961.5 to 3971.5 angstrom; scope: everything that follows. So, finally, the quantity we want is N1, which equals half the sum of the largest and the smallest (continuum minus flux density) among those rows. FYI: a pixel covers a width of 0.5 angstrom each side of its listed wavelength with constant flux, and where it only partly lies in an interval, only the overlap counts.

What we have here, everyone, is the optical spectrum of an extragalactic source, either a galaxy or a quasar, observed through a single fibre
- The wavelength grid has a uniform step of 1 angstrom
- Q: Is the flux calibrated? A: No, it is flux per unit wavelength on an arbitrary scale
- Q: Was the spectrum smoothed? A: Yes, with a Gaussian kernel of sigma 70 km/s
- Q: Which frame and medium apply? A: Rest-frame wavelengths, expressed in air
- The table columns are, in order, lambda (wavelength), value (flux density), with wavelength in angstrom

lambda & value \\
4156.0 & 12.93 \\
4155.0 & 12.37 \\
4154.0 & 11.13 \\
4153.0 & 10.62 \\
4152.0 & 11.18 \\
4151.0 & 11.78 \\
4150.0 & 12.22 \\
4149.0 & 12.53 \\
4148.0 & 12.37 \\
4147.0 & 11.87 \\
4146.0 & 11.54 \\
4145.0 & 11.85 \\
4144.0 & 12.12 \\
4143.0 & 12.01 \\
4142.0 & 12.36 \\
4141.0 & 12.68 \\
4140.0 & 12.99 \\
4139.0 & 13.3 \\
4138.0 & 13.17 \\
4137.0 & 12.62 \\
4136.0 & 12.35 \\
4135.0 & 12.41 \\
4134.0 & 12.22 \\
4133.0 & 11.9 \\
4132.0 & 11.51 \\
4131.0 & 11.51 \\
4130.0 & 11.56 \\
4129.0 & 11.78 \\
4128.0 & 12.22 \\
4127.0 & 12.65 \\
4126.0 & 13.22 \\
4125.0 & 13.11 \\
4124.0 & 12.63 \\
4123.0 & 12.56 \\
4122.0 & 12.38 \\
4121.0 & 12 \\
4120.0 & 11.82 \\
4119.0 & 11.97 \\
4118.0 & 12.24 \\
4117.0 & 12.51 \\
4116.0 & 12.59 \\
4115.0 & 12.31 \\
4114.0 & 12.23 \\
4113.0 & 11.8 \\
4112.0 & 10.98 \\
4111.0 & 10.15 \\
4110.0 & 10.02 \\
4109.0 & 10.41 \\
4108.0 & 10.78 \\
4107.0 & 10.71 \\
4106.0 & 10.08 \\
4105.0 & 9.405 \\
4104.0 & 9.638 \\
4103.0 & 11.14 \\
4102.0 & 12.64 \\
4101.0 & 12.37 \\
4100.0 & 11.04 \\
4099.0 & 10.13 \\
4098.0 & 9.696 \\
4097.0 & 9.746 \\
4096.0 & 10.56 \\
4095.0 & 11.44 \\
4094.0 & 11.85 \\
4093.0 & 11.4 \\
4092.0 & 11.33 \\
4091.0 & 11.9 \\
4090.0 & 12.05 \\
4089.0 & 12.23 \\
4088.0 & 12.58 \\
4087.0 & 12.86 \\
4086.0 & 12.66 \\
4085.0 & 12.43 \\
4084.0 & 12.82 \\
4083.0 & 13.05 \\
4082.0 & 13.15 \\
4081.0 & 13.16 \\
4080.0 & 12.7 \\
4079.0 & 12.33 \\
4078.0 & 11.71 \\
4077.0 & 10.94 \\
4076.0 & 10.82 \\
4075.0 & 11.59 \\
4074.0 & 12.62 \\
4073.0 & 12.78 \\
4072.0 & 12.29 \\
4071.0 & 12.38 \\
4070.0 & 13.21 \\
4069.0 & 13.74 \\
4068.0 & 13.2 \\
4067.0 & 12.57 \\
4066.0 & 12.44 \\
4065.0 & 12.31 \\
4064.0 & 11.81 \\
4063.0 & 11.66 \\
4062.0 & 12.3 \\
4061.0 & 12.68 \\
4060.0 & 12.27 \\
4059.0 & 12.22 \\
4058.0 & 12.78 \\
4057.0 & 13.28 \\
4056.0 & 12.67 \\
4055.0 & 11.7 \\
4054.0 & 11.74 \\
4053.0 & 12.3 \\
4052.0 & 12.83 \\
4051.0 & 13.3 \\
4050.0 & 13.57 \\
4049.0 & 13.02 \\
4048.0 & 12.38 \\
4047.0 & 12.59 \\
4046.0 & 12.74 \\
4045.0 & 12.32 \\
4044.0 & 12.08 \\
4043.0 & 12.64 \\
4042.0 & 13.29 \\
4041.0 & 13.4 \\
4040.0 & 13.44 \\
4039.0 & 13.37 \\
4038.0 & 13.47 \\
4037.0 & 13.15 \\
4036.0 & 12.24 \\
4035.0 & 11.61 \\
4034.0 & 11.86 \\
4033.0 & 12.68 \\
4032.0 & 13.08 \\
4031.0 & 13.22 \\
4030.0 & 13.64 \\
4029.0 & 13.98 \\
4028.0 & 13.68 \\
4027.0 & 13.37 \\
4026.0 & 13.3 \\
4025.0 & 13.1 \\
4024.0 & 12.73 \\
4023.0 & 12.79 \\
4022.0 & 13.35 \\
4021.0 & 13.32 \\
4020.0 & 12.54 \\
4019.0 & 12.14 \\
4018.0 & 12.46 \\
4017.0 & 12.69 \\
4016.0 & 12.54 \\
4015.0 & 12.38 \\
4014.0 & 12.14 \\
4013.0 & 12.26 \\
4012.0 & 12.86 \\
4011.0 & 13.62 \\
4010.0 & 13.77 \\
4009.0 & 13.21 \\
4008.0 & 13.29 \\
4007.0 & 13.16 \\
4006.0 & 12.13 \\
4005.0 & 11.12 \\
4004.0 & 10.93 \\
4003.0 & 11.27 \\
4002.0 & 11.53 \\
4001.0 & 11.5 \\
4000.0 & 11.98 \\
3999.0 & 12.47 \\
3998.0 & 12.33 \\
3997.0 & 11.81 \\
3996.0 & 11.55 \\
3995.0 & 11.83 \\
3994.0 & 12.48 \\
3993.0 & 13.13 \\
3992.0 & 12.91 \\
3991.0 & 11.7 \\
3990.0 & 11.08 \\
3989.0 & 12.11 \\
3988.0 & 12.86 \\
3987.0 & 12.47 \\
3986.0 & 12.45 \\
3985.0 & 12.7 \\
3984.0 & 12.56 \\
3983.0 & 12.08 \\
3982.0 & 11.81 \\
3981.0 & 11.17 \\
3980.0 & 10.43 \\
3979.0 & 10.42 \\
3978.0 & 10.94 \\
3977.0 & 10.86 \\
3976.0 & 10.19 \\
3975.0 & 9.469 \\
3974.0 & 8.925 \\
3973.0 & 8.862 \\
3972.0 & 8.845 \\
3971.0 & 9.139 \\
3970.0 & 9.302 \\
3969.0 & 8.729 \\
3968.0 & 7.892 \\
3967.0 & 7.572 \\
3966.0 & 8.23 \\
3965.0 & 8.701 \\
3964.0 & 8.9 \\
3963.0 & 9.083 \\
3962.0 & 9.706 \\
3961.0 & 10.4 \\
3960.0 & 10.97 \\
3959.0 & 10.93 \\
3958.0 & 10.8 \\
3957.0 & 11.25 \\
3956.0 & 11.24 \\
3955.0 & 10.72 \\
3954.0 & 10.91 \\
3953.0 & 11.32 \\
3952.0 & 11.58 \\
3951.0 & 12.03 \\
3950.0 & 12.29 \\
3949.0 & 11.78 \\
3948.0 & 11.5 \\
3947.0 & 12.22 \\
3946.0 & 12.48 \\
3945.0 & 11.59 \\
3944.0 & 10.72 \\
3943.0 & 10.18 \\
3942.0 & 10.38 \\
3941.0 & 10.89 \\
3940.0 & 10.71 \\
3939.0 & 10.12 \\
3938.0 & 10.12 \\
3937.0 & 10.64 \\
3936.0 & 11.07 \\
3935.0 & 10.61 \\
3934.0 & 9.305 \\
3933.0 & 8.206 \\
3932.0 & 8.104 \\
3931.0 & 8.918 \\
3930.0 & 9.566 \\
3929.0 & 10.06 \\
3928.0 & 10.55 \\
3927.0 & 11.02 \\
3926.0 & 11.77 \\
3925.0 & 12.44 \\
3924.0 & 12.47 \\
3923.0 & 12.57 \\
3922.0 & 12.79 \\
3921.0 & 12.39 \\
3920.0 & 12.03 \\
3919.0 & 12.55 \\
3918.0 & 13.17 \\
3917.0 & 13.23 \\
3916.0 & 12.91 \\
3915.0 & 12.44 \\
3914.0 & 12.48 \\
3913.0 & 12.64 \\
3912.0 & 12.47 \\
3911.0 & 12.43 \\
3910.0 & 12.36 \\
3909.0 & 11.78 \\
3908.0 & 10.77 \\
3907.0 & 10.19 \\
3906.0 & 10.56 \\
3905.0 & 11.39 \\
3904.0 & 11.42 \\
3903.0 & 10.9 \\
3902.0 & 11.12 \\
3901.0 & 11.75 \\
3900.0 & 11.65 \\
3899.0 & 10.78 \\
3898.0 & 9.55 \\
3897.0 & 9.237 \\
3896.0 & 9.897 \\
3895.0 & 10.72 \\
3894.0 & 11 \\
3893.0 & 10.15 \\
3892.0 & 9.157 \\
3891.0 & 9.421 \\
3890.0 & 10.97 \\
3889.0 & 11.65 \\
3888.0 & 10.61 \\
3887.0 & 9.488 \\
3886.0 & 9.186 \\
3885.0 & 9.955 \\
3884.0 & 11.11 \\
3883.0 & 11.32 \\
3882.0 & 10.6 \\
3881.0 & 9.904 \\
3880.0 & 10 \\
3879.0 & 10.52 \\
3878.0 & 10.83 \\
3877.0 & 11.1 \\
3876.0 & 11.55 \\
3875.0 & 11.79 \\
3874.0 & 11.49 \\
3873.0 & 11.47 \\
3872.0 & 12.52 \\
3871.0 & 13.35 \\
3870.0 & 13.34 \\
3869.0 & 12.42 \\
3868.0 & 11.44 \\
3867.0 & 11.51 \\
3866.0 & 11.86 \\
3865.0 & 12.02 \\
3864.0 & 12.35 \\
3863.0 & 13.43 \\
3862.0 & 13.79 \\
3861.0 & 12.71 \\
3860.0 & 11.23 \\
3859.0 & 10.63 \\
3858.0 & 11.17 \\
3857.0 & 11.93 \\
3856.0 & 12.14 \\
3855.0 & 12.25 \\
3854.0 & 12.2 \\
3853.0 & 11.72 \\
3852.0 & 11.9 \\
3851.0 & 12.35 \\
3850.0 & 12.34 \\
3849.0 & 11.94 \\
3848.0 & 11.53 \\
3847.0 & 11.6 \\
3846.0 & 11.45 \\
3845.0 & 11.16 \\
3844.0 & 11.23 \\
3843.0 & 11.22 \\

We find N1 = 3.4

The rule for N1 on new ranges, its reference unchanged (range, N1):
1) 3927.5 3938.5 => 2.4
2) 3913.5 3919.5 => -0.8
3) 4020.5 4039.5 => -0.8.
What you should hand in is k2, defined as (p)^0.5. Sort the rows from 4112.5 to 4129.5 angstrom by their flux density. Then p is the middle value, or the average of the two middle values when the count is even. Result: 3.5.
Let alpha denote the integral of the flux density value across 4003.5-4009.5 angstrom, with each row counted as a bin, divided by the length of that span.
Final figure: 12.3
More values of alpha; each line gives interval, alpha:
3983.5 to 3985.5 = 12.6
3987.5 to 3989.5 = 12.5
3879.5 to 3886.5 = 10.3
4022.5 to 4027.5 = 13.1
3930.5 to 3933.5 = 8.4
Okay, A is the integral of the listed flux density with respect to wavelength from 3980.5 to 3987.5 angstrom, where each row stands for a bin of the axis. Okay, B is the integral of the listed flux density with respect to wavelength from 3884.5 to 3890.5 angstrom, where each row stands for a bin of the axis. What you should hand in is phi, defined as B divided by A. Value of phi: 0.7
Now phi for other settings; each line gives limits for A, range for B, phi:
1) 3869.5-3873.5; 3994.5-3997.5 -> 0.7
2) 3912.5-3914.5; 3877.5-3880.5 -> 1.2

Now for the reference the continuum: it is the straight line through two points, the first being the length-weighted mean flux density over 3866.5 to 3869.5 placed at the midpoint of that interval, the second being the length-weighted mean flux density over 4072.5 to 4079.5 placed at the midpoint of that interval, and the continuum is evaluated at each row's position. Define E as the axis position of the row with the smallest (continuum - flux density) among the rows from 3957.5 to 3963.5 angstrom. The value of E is 3960.0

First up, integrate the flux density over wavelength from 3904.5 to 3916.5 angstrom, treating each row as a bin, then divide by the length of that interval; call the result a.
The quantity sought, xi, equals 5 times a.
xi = 59.3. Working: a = 11.9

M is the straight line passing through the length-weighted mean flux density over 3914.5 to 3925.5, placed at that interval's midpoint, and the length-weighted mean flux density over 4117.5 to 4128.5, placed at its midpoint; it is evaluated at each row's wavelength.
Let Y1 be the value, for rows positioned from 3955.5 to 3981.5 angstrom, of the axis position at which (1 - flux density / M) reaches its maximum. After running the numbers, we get 3967.0 angstrom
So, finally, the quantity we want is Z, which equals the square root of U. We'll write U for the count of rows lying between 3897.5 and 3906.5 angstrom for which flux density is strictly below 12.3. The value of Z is 3.0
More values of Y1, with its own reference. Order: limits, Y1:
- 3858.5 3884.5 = 3881.0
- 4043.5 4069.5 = 4063.0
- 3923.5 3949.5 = 3932.0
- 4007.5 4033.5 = 4014.0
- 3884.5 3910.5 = 3892.0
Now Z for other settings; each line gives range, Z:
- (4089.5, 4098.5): 3.0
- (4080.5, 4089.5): 1.0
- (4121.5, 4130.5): 1.7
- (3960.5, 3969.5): 3.0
